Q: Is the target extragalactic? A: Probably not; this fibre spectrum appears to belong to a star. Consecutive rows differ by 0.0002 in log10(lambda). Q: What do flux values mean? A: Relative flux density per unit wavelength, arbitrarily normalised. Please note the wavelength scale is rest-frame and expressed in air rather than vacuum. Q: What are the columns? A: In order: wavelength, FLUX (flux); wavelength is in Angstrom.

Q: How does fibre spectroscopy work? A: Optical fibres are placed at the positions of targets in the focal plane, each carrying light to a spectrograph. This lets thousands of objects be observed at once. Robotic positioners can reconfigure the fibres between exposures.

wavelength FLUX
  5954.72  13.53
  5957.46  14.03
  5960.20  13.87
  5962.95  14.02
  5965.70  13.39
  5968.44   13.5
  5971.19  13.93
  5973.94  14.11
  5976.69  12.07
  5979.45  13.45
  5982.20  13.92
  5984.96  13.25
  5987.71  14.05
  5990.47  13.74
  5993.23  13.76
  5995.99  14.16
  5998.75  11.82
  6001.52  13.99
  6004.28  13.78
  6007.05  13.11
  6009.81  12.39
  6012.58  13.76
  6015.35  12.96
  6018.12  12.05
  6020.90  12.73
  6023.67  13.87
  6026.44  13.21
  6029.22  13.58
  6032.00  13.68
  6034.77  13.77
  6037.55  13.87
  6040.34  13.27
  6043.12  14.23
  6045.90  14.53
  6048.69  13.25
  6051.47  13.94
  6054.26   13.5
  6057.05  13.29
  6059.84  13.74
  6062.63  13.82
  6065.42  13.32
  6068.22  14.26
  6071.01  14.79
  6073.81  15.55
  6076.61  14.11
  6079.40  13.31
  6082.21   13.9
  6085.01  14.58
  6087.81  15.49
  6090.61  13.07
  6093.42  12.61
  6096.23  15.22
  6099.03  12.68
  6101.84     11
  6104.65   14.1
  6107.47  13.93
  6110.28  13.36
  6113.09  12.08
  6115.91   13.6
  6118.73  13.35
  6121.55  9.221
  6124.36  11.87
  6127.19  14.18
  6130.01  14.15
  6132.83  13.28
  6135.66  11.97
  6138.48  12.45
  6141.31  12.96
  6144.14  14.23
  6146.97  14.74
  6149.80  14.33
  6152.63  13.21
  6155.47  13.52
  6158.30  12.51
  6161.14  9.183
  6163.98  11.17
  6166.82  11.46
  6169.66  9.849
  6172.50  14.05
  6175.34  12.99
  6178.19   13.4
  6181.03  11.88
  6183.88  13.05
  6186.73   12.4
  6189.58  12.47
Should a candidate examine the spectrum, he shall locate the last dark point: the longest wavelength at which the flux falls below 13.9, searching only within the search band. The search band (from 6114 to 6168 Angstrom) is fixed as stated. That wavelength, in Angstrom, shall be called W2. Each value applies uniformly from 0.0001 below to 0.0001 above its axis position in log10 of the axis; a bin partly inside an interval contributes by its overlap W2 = 6166.82 Angstrom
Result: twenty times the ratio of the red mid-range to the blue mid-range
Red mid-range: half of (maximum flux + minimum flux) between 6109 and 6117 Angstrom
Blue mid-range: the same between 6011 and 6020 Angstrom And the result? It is 19.9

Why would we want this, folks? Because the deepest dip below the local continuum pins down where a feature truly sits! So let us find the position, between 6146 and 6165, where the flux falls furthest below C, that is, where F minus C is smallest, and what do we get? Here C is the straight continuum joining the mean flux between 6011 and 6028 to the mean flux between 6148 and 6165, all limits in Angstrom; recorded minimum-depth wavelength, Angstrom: 6161.14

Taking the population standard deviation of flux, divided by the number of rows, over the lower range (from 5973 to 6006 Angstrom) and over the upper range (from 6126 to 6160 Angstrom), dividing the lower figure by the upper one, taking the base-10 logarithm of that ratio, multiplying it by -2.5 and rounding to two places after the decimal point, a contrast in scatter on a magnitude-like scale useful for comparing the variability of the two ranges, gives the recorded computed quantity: 0.13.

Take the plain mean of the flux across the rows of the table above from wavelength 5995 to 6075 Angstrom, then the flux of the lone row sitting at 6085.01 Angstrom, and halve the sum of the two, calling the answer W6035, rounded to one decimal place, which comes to 14.1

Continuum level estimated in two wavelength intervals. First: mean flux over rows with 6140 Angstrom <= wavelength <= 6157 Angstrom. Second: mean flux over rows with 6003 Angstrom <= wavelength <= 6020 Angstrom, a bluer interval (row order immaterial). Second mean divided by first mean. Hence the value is 0.94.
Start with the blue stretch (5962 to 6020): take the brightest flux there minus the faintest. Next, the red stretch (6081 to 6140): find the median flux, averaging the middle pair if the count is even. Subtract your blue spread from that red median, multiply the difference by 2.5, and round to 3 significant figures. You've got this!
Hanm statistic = 27.5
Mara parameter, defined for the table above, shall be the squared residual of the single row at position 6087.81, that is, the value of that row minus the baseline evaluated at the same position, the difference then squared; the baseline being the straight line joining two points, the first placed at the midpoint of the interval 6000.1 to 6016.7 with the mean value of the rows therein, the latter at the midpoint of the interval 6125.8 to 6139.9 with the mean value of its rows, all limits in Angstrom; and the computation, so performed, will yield 5.0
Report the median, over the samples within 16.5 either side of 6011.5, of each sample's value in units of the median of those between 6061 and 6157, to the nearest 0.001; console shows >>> 0.971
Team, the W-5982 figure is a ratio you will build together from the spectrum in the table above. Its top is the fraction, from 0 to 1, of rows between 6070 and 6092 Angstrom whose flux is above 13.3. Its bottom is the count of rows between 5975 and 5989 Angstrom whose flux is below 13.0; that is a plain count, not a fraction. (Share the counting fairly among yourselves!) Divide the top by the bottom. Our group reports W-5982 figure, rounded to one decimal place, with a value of 0.9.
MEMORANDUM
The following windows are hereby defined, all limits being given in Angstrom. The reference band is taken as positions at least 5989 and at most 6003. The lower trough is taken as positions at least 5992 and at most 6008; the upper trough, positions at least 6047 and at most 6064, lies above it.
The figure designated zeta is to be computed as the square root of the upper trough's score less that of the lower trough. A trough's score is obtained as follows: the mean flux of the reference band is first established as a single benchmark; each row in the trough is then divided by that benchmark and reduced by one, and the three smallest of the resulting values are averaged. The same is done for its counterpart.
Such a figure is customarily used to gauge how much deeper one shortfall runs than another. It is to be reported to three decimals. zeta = 0.183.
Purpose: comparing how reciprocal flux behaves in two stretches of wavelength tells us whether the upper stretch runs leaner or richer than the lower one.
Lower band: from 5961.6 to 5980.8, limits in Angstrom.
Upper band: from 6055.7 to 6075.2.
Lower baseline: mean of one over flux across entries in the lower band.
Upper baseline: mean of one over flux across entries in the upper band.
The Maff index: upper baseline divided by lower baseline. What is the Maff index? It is 0.96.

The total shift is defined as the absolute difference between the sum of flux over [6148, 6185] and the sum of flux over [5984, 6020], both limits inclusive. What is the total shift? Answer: 12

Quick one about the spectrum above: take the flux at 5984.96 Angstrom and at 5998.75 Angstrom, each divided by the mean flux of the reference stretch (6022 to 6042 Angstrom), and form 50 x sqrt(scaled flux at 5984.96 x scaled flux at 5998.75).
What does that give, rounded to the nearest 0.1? 46.0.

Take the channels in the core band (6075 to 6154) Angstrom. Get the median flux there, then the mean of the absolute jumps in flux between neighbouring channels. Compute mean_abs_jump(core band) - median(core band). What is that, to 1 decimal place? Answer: -12.1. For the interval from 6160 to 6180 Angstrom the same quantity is -9.9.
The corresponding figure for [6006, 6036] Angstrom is -12.5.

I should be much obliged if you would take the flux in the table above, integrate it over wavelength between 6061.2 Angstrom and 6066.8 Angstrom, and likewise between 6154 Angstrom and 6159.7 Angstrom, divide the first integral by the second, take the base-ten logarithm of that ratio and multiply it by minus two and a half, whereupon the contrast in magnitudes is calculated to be -0.03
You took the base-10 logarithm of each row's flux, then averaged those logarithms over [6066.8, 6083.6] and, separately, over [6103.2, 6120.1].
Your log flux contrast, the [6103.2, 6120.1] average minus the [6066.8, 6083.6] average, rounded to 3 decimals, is -0.029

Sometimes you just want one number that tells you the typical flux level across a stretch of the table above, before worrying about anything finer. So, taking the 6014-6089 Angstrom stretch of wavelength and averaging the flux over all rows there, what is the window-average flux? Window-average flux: 13.8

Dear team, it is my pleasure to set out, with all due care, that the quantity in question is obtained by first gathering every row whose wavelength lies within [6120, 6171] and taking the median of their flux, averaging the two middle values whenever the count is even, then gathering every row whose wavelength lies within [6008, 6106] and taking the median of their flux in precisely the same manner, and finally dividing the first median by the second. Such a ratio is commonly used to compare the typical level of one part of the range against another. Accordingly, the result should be 0.93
